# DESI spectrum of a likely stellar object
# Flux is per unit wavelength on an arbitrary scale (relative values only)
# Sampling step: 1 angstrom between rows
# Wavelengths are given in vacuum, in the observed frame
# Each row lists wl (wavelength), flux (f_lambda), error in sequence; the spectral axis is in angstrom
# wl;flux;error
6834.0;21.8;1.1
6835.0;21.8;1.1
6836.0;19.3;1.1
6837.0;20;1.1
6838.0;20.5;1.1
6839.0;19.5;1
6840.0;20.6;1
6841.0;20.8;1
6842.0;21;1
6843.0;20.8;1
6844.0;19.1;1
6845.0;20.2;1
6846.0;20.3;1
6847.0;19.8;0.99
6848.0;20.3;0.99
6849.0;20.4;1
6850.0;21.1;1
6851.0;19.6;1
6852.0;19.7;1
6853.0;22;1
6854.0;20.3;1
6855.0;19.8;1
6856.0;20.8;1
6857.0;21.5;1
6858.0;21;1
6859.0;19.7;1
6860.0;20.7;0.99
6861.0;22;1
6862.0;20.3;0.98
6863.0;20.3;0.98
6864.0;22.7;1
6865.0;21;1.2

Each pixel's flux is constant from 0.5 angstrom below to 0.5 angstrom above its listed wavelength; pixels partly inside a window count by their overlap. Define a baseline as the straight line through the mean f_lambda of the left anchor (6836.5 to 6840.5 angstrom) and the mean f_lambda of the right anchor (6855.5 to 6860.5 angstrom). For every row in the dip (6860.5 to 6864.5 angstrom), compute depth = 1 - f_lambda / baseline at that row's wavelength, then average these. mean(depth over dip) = -0.021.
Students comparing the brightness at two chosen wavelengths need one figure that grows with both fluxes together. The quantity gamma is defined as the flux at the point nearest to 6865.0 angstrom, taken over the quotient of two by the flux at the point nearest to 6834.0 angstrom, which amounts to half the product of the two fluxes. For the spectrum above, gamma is 229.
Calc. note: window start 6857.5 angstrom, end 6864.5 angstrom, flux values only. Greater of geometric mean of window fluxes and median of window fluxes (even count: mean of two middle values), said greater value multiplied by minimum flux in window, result 412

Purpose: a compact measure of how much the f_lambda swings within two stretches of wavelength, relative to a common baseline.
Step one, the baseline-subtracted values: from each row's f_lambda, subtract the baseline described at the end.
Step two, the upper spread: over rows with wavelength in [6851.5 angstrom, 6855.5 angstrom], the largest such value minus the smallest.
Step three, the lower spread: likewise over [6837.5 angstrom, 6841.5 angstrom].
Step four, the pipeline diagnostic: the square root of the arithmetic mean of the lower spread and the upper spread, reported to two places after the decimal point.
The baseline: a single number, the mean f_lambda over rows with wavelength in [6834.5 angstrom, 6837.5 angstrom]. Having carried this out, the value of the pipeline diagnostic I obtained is 1.34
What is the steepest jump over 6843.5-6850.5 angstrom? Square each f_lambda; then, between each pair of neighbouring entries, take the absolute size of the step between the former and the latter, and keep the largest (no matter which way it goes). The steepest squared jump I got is 43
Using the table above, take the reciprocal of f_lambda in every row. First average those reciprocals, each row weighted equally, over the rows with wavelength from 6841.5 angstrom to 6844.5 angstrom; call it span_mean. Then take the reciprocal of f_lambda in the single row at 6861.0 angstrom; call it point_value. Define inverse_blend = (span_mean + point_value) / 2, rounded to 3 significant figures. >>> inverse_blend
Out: 0.0474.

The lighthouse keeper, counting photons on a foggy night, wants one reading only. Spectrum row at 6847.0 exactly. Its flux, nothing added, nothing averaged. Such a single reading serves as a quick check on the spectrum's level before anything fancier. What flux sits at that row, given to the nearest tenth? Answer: 19.8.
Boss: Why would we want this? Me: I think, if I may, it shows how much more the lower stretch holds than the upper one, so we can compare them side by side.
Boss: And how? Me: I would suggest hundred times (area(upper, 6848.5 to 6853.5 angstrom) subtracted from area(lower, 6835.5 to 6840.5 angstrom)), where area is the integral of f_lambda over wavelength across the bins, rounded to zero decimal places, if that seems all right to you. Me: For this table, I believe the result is -290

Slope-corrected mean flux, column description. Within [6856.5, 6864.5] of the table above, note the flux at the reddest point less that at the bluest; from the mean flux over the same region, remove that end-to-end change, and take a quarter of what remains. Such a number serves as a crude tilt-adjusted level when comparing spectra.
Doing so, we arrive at 4.96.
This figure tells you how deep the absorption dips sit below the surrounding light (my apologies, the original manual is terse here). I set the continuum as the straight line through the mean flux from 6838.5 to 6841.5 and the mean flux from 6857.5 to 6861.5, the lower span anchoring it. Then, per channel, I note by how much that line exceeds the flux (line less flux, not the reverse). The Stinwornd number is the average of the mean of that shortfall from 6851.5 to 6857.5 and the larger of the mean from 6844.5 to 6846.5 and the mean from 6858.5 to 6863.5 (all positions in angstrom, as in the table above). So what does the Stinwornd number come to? 0.16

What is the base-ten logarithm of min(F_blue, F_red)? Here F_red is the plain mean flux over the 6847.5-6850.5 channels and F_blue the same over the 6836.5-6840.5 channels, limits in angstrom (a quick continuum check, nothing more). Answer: 1.304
